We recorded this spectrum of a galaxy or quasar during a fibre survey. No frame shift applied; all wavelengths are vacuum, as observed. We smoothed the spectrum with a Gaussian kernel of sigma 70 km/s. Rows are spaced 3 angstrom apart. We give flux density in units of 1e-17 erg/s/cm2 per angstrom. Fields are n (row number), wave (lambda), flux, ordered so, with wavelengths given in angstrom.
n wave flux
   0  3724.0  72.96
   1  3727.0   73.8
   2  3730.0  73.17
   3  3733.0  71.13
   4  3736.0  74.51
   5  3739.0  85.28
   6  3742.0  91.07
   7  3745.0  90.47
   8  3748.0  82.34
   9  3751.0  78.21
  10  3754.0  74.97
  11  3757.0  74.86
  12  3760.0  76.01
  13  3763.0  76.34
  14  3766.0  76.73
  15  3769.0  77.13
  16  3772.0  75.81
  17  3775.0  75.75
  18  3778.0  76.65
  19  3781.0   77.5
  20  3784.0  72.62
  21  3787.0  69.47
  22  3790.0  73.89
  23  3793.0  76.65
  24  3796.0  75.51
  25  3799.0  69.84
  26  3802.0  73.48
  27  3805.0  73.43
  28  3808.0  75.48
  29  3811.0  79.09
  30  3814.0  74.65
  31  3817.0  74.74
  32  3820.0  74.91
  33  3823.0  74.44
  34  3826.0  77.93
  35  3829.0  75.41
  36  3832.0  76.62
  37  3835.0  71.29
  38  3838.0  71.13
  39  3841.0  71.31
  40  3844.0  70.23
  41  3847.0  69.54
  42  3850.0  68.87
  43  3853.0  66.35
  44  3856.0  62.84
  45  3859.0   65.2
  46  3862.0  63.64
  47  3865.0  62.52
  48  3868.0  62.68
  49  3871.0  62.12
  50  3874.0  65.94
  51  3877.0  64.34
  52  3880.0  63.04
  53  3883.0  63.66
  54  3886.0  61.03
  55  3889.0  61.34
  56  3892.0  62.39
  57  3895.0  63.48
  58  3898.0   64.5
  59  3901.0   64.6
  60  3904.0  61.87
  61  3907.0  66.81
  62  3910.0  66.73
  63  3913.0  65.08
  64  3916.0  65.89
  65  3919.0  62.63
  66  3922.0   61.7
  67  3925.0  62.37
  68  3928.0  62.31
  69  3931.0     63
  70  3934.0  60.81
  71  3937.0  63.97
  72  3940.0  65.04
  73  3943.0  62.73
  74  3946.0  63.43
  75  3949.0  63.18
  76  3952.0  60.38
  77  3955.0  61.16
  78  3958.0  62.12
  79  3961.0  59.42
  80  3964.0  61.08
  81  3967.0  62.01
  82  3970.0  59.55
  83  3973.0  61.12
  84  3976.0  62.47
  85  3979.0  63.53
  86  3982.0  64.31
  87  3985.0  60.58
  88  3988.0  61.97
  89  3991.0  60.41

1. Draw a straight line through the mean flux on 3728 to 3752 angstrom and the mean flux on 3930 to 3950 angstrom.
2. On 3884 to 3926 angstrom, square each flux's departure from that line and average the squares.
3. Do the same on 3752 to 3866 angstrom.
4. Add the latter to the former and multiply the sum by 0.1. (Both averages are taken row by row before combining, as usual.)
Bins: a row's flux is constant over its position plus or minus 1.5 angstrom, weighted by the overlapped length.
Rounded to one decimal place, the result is 2.5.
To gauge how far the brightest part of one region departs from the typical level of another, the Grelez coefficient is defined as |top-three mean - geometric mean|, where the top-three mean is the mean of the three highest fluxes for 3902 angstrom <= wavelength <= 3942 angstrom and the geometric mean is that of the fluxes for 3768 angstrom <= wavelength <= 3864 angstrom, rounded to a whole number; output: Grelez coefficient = 6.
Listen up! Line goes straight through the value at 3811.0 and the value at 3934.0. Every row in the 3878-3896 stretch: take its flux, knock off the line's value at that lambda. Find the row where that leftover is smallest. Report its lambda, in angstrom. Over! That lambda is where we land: 3886.0 angstrom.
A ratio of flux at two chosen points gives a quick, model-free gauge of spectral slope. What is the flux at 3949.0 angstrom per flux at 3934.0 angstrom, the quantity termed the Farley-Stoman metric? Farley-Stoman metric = 1.04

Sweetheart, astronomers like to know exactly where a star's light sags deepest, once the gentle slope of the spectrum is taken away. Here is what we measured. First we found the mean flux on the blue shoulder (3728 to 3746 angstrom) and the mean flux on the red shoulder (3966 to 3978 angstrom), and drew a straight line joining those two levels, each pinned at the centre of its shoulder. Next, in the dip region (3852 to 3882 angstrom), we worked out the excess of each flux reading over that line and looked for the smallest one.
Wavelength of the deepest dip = 3856.0 angstrom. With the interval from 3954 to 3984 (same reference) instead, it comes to 3961.0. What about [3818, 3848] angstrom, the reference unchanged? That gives 3847.0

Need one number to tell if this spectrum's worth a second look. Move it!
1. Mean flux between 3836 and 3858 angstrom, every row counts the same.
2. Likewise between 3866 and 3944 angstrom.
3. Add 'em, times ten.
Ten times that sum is 1321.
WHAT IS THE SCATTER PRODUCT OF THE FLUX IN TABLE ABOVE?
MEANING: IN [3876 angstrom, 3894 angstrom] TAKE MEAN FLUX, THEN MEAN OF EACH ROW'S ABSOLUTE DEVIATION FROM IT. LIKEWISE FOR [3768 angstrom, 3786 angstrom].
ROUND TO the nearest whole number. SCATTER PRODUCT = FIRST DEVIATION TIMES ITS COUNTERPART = 1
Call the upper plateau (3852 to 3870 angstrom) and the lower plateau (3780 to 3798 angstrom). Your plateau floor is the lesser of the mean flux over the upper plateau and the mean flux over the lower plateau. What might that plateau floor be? 64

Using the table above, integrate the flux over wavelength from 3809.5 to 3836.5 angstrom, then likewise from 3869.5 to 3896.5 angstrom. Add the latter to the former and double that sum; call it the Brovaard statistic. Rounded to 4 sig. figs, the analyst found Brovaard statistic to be 7479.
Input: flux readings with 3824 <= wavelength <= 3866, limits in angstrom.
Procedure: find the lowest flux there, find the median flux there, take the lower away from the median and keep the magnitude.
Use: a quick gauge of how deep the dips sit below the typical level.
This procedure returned 7.4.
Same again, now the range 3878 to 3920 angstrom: 2.5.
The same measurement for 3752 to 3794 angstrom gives 6.4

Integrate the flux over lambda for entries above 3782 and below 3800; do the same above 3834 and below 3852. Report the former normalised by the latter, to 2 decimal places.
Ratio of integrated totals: 1.04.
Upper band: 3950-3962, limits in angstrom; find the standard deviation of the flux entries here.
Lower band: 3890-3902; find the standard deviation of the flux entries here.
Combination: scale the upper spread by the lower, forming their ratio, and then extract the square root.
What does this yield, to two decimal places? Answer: 1.05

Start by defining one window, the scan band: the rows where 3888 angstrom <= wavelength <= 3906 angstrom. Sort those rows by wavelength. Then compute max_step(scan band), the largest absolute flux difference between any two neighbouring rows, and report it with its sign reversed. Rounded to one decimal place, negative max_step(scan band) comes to -2.7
